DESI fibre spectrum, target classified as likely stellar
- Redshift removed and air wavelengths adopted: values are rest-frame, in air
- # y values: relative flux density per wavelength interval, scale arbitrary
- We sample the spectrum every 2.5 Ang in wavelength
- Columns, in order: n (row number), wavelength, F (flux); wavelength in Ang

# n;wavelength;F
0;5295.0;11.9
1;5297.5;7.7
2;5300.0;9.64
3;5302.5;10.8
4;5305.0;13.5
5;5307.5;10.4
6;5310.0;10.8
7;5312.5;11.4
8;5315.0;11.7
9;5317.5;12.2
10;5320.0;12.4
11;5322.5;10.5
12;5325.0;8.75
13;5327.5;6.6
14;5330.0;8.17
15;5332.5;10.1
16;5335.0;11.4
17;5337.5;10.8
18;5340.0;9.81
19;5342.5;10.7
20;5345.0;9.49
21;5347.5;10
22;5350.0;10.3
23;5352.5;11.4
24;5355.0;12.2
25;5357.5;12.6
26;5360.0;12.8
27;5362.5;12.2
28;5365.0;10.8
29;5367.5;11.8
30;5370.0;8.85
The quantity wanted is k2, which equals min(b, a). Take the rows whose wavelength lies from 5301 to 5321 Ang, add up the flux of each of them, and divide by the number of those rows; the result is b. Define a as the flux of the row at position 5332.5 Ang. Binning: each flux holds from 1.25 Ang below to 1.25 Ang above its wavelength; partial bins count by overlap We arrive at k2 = 10.1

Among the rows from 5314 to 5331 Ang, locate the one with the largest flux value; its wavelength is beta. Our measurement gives 5320.0 Ang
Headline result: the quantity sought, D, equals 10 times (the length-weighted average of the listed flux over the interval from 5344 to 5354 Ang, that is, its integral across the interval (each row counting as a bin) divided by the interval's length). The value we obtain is 104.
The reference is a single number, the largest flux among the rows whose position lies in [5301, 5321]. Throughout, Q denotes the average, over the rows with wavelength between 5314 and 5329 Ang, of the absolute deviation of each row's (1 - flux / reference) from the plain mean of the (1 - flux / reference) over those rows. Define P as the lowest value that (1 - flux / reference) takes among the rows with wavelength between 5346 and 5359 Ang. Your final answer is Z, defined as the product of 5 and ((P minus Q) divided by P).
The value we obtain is -4.9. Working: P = 0.07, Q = 0.133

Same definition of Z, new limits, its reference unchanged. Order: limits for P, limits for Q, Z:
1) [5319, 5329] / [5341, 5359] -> 0.7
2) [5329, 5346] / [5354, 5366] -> 3.7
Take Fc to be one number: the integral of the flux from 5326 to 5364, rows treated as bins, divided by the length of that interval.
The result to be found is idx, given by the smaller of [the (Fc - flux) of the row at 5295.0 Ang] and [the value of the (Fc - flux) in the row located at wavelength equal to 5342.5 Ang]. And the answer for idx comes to -1.3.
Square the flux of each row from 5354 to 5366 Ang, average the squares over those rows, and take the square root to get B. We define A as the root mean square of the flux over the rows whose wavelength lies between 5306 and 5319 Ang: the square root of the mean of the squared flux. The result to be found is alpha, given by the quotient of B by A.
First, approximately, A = 11.3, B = 12.1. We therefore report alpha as 1.07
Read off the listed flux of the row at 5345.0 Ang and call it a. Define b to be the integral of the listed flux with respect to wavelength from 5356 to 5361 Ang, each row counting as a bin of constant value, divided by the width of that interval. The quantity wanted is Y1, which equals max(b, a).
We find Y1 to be 12.7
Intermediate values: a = 9.49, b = 12.7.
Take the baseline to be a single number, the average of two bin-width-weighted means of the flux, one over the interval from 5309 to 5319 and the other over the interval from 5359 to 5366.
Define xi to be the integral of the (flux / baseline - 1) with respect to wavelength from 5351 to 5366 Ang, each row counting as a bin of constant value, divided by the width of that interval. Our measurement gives 0.02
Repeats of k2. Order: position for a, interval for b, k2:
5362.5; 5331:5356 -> 10.6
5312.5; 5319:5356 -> 10.2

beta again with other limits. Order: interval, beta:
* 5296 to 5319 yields 5305.0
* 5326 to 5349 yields 5335.0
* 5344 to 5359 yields 5357.5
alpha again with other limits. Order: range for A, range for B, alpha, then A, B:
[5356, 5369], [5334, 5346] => 0.87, 12.1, 10.5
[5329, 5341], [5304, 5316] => 1.15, 10.1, 11.6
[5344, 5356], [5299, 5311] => 1.04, 10.7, 11.1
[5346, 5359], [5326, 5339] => 0.84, 11.3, 9.6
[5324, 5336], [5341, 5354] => 1.14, 9.2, 10.4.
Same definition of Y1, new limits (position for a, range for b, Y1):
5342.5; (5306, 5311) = 10.7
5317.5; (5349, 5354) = 12.2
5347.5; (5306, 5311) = 10.7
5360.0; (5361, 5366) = 12.8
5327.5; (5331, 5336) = 10.6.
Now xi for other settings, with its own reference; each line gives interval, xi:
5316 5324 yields -0.01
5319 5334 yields -0.20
